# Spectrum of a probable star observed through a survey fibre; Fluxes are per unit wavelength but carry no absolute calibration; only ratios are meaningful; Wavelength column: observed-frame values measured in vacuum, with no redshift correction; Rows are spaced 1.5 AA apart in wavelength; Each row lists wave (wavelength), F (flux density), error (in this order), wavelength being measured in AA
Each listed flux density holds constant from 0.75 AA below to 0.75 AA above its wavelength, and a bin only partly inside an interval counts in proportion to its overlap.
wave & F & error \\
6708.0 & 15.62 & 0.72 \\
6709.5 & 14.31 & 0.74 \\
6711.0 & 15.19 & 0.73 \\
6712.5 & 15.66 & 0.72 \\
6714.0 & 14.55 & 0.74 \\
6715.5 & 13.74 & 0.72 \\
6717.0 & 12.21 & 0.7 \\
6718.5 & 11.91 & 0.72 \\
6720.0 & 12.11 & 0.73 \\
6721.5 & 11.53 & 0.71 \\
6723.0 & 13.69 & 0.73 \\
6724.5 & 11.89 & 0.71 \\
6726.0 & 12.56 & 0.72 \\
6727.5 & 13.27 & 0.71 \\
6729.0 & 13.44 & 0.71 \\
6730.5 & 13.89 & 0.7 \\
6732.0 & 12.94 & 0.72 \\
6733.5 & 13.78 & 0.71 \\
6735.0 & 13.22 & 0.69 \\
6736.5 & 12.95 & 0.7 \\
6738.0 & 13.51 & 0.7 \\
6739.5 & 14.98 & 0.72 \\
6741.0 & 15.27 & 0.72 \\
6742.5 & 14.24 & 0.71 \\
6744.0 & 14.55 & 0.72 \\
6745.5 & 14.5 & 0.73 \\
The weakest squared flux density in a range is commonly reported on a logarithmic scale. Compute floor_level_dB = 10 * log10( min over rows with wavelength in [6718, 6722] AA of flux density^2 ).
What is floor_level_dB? 21.2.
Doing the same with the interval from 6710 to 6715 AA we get 23.3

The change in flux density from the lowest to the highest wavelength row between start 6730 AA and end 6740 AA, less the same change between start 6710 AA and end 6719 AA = 4.4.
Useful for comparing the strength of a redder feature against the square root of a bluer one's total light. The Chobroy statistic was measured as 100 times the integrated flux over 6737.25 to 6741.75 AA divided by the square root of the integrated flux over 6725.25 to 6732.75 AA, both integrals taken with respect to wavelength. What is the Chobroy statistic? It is 659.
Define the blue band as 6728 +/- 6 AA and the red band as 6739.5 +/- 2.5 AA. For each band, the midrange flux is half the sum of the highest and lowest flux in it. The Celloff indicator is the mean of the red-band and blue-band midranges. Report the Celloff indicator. 13.6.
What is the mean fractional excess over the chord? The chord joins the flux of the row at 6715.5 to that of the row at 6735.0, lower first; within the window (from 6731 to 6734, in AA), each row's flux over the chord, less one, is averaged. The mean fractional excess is 0.006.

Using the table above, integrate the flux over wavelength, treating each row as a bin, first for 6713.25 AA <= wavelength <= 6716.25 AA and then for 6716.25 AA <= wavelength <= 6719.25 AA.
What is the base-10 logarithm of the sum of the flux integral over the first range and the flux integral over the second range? 1.896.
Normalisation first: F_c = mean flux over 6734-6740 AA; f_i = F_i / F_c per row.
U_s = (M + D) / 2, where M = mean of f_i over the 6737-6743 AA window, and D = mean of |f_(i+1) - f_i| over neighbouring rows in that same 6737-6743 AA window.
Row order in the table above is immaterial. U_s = 0.565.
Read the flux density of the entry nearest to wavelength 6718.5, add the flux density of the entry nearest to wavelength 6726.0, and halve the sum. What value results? 12.2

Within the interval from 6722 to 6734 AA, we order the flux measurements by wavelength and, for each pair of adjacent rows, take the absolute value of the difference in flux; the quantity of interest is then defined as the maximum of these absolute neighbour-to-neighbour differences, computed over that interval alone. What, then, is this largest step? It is 1.8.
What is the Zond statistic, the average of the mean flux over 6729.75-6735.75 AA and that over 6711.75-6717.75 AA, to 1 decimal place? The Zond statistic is 13.7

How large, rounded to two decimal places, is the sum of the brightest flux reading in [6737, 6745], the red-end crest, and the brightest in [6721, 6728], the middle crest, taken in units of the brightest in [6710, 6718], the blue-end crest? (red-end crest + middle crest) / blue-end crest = 1.85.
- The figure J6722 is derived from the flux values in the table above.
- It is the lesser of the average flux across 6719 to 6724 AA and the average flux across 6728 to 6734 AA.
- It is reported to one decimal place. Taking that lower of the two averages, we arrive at 12.4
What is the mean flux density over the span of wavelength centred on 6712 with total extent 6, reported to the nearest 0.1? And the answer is 14.9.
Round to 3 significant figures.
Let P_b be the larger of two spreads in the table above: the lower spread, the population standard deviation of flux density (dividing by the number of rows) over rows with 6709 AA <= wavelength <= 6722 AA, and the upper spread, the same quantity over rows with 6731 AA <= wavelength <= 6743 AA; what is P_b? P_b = 1.47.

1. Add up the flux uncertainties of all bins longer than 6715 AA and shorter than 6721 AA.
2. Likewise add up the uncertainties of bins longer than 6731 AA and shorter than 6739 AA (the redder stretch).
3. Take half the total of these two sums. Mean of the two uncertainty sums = 3.2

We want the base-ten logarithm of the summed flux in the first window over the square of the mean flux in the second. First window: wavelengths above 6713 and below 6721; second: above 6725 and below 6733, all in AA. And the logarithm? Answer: -0.4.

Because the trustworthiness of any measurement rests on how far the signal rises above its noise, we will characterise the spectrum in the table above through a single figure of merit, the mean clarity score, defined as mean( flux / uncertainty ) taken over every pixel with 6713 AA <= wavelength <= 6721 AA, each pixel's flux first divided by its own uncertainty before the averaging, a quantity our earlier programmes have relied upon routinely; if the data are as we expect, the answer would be 17.9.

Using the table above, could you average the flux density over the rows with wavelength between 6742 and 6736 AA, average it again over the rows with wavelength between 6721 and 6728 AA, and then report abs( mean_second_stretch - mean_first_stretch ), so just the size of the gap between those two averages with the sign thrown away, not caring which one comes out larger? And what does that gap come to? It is 1.6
